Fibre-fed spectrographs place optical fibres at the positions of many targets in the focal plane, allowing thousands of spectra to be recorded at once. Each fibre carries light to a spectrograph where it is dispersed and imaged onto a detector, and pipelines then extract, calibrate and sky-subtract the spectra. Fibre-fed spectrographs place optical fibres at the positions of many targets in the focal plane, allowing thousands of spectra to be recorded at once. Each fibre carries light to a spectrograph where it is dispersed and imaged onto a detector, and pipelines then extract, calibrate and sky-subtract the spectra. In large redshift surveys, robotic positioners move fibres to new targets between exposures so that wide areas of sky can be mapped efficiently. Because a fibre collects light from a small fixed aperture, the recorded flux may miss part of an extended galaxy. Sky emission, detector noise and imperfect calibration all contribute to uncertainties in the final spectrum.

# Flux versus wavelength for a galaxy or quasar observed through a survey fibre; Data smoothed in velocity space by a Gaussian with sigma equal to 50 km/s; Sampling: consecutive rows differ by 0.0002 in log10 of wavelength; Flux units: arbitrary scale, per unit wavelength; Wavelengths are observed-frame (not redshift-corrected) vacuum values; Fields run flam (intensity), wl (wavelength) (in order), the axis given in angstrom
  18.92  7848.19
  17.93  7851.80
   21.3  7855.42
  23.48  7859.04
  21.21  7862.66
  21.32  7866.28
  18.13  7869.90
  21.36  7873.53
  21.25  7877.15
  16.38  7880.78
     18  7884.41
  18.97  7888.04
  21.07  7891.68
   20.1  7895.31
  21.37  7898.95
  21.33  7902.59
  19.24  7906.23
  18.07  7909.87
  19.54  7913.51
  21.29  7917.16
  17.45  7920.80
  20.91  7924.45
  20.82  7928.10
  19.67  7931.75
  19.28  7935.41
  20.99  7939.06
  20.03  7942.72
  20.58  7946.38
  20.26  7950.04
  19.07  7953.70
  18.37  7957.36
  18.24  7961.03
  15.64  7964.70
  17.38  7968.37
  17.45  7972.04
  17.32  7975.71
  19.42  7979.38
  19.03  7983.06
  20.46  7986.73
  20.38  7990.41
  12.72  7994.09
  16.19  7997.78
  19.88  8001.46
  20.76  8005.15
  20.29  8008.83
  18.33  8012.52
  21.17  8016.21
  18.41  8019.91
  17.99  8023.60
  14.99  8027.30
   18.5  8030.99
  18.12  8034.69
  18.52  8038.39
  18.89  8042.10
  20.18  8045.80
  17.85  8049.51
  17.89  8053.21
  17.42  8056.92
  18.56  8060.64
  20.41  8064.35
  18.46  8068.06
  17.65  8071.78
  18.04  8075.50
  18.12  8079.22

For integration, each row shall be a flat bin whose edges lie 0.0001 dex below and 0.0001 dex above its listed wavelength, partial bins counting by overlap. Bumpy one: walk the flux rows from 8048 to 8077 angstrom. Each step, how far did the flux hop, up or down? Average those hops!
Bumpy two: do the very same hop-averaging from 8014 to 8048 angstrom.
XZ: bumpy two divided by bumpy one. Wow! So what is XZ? 1.6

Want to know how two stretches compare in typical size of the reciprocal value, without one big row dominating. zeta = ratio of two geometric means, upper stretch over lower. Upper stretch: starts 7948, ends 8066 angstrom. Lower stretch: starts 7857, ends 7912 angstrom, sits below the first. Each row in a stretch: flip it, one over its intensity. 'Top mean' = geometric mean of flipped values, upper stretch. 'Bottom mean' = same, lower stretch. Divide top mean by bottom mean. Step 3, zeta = 1.09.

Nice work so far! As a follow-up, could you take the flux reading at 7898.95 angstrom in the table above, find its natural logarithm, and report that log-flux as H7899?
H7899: 3.06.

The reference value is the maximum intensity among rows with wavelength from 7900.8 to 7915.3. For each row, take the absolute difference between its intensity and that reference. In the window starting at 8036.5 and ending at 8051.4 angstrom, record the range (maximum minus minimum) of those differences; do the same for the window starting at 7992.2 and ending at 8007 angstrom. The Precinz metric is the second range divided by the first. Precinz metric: 3.5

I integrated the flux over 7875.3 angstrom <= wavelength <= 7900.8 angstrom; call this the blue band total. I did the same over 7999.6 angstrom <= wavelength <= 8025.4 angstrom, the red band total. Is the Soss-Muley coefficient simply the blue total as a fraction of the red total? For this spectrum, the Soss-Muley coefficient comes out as 0.99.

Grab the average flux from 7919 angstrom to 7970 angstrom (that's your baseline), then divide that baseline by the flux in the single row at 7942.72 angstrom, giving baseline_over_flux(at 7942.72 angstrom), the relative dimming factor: 0.96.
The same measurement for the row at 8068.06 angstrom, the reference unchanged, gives 1.04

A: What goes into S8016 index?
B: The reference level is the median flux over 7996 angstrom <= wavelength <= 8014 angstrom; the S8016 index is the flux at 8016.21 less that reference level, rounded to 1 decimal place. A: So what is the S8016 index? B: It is 1.3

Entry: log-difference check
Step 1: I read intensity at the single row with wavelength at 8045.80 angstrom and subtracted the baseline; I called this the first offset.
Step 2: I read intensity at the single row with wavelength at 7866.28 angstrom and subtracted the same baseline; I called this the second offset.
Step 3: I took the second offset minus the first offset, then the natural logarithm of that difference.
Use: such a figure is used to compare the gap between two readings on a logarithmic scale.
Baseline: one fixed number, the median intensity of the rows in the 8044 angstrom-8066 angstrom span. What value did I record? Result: 0.1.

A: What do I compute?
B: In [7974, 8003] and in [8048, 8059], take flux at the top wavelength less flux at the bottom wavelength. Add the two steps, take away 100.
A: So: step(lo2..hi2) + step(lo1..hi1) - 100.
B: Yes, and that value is -98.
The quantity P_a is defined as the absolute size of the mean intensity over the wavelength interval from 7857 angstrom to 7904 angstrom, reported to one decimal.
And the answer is 20.3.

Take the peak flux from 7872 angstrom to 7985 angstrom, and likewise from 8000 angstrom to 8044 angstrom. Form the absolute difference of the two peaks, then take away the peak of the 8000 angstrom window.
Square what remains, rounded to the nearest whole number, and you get 440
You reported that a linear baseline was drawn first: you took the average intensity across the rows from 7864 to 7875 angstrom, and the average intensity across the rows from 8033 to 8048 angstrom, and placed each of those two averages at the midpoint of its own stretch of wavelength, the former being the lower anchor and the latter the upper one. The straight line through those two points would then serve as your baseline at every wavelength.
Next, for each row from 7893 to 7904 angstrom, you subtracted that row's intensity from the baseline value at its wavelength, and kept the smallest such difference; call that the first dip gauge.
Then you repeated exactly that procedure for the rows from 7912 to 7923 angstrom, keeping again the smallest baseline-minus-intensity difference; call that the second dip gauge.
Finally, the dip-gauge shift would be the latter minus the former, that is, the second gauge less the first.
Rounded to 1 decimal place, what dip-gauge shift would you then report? -0.1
